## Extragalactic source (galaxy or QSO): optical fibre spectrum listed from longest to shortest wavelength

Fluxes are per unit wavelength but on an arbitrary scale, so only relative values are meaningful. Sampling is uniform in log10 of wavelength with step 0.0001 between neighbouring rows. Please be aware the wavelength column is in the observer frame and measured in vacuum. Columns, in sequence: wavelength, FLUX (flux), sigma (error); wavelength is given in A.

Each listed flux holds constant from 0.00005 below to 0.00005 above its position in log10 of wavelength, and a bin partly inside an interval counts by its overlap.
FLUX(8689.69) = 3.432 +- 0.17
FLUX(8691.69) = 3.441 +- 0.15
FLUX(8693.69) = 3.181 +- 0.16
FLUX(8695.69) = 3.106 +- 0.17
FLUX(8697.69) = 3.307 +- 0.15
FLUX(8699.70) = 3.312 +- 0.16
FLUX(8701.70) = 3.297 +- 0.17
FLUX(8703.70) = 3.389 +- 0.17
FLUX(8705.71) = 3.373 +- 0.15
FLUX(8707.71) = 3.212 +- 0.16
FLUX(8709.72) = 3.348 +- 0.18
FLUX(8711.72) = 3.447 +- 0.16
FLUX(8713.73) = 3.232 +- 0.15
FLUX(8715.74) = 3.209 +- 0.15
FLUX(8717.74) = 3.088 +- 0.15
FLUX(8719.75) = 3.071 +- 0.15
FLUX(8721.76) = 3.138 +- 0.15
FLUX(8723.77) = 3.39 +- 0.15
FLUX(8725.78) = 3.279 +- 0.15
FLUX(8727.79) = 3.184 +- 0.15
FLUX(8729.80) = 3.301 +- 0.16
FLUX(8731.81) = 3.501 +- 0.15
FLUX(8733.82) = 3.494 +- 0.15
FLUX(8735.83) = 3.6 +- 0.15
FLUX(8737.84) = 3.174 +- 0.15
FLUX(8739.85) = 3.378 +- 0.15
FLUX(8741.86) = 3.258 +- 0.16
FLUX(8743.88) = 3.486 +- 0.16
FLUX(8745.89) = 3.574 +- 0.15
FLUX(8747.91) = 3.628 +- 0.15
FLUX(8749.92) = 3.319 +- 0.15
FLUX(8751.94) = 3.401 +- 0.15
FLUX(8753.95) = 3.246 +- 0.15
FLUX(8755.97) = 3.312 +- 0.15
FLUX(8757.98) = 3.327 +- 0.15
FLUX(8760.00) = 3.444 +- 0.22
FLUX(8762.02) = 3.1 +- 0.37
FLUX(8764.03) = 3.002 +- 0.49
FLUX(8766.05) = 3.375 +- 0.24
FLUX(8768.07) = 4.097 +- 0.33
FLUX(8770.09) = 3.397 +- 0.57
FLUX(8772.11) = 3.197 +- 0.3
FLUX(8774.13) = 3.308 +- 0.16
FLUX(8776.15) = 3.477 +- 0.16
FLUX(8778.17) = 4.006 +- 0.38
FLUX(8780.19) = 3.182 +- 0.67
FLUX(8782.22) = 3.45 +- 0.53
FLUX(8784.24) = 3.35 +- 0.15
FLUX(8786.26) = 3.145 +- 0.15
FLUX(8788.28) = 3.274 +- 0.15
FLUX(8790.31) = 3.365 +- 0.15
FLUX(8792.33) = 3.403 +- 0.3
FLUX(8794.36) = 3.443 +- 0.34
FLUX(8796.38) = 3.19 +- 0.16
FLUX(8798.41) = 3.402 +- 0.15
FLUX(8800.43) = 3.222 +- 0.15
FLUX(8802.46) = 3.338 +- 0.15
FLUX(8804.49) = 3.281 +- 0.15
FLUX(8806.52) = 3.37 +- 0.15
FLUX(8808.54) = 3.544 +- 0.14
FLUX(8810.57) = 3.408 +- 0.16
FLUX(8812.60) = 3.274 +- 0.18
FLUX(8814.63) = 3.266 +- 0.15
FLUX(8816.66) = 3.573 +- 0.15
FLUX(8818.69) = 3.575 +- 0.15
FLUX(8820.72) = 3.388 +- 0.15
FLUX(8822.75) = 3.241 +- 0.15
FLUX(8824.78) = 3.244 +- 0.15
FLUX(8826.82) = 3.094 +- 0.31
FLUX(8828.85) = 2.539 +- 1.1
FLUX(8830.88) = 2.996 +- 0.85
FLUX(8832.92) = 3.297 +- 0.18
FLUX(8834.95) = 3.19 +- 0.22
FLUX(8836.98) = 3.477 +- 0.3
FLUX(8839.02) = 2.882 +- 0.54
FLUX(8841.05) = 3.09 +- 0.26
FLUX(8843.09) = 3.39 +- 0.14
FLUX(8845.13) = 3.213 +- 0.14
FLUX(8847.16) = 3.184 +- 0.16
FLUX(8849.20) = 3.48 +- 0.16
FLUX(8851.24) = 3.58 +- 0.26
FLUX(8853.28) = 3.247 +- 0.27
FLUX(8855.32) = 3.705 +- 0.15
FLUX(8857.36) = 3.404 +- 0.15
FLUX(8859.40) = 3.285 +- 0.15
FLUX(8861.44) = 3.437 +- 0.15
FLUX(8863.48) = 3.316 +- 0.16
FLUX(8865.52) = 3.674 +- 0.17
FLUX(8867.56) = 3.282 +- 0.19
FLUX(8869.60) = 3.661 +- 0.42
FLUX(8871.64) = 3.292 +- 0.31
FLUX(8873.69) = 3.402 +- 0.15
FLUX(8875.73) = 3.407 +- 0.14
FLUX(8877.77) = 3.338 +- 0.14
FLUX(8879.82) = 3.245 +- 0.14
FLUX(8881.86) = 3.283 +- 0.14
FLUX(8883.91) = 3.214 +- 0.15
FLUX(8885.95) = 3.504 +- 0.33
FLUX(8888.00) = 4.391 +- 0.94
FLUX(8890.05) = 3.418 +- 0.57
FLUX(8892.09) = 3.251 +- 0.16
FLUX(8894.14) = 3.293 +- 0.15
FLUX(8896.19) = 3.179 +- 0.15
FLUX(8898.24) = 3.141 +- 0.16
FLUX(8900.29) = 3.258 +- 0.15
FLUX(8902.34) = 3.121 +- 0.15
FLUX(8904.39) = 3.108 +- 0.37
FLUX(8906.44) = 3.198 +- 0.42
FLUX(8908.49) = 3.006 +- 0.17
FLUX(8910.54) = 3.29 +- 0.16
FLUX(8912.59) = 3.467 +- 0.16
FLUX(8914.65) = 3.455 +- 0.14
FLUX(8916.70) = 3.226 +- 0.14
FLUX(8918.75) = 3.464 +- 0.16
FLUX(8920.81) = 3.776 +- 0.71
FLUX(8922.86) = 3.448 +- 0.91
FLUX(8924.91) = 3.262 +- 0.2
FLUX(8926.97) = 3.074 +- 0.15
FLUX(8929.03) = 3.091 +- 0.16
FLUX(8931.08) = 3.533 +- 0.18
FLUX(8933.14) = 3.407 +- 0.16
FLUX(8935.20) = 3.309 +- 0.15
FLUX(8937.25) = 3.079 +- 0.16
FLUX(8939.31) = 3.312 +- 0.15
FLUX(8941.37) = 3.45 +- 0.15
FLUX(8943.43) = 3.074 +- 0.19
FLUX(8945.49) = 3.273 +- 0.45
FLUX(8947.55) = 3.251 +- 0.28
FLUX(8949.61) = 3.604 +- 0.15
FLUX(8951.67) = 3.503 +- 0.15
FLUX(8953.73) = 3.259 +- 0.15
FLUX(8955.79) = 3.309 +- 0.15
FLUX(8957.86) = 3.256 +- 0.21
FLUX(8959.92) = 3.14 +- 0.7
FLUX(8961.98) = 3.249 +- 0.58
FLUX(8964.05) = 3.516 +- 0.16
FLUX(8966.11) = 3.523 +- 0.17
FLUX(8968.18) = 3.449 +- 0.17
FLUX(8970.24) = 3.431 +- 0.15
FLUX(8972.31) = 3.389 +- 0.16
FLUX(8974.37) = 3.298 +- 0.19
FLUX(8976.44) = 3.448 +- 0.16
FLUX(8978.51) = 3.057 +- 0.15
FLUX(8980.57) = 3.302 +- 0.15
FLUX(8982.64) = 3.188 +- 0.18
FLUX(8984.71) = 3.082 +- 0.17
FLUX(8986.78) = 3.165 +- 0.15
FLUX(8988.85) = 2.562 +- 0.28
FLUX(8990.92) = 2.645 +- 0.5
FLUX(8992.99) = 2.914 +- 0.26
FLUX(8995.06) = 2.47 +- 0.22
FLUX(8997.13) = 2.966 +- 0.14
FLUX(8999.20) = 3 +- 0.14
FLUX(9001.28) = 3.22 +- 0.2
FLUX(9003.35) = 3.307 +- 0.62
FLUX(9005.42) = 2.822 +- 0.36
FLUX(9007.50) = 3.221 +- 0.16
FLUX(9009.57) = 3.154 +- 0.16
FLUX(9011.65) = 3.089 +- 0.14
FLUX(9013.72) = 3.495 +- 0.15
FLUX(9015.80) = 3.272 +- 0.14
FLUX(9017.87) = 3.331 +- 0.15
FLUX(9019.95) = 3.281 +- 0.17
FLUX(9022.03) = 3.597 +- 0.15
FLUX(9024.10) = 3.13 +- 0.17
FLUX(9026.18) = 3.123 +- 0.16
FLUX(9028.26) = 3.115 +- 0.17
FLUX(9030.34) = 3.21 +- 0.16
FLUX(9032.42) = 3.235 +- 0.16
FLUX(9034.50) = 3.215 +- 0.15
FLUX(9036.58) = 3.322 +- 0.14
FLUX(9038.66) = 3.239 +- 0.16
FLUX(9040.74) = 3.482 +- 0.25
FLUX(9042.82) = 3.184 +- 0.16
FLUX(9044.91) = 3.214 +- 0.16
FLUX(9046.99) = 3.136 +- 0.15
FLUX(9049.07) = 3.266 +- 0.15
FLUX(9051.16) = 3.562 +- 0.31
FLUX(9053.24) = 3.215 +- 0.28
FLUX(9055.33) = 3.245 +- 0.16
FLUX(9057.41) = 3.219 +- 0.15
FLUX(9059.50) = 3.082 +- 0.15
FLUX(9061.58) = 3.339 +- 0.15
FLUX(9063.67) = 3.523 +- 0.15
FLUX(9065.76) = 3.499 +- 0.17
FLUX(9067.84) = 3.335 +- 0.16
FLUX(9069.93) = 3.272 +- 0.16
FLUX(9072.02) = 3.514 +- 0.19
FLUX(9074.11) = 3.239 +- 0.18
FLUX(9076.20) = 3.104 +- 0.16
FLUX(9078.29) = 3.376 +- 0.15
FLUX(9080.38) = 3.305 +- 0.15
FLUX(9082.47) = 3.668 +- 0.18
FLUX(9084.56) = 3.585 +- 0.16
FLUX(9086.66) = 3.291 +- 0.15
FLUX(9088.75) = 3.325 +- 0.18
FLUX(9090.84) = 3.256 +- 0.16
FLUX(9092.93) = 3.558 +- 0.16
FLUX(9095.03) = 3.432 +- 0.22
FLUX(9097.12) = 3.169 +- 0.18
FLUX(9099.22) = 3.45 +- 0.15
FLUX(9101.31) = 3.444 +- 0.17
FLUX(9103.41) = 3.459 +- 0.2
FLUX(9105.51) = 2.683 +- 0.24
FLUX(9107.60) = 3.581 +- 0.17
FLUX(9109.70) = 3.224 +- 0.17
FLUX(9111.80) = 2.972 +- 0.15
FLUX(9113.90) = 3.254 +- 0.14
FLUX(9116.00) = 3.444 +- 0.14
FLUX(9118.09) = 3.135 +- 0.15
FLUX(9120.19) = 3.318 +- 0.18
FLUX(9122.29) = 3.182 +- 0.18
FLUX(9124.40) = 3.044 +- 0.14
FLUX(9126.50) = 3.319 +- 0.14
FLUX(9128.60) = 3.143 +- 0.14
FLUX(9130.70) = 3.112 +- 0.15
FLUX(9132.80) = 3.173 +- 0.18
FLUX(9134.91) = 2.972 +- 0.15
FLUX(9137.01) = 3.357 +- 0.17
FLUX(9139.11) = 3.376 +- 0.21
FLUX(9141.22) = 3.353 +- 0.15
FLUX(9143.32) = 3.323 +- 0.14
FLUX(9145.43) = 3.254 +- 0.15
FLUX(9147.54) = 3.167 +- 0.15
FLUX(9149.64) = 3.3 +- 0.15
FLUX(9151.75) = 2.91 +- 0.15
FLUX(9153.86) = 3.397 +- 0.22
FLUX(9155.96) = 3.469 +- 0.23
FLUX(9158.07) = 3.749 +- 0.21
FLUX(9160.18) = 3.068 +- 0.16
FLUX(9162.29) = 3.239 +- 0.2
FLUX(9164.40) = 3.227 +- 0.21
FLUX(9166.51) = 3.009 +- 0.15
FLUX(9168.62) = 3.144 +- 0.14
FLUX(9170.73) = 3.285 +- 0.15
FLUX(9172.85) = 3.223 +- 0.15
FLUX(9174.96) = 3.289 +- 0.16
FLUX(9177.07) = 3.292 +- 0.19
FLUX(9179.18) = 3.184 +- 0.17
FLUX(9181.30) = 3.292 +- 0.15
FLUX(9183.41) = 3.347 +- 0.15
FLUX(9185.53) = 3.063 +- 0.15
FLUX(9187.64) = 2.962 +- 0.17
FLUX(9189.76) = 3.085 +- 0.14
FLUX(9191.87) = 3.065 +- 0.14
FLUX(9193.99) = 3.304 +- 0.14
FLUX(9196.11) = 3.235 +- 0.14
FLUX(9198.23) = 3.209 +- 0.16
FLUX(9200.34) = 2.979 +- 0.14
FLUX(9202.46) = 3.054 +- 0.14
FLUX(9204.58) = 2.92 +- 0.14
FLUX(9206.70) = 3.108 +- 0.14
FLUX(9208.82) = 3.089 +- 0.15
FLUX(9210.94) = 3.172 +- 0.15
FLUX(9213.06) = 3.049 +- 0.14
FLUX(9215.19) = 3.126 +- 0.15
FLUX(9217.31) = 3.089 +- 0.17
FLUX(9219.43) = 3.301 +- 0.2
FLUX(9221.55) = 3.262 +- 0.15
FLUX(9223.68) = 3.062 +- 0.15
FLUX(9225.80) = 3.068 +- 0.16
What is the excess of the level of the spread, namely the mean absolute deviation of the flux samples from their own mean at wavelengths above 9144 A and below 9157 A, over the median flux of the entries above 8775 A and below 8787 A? -3.26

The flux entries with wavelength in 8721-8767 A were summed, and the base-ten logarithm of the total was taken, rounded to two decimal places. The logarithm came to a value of 1.89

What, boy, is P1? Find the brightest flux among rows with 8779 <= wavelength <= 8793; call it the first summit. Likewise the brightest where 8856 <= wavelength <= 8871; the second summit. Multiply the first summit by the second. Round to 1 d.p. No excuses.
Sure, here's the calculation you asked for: 12.7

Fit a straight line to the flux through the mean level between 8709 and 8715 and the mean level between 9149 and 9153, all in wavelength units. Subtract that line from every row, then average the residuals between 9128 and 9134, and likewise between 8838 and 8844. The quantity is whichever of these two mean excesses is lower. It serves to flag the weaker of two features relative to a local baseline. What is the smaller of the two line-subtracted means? -0.15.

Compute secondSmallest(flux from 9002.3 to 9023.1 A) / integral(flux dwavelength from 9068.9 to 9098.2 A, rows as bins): 0.031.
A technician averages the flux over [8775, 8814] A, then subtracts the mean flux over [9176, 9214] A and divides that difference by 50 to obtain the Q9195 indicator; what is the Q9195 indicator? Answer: 0.005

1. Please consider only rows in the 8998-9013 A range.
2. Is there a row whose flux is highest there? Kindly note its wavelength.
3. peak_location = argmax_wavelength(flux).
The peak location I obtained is 9003.35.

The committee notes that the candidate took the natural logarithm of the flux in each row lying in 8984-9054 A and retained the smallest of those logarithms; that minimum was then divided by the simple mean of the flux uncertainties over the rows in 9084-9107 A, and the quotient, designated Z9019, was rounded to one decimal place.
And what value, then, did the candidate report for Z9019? 5.0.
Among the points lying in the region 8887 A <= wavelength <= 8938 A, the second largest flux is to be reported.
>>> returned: 3.776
